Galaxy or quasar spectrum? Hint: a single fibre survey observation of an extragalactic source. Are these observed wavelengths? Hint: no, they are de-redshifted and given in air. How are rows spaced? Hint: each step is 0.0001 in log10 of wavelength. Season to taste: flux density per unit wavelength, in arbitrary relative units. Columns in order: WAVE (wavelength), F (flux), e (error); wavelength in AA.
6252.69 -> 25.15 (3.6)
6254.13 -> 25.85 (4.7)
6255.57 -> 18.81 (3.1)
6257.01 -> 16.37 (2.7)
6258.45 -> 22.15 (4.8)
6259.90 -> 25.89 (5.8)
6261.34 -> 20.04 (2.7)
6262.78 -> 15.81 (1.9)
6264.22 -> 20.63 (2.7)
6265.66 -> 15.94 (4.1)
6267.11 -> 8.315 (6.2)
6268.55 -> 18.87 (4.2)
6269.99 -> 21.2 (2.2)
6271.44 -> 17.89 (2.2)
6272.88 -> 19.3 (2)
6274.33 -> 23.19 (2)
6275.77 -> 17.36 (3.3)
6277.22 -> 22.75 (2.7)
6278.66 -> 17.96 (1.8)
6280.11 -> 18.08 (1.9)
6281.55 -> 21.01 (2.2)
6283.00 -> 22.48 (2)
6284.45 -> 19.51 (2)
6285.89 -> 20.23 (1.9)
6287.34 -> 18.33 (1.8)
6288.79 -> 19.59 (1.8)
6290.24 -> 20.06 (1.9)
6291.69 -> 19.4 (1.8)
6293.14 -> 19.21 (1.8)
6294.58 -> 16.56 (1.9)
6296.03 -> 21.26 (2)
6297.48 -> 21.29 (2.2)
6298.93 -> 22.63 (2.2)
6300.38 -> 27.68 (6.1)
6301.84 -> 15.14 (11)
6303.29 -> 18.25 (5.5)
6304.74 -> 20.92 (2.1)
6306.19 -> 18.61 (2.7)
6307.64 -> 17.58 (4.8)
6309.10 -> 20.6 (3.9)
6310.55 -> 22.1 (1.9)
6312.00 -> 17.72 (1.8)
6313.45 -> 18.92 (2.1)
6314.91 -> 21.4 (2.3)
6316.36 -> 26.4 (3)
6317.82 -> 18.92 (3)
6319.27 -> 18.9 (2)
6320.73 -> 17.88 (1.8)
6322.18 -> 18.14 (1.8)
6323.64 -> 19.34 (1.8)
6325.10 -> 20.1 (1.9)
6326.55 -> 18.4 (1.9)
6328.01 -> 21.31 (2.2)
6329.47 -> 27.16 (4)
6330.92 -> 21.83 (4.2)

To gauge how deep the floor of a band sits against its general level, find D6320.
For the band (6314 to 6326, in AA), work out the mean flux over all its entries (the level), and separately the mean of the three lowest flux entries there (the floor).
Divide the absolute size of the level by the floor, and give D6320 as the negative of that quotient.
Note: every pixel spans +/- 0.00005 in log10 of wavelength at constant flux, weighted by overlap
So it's -1.10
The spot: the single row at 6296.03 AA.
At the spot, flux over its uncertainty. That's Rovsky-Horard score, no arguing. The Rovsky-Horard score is 11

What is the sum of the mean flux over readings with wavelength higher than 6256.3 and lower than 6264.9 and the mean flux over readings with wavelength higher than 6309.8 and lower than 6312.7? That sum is 40.1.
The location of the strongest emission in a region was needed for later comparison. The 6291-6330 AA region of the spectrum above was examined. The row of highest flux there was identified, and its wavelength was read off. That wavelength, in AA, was 6300.38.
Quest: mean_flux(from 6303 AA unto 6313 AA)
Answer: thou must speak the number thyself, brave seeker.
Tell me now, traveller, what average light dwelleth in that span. 19.4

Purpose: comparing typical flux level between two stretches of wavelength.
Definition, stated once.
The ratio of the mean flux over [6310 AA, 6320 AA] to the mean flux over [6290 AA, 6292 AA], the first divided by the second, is 1.05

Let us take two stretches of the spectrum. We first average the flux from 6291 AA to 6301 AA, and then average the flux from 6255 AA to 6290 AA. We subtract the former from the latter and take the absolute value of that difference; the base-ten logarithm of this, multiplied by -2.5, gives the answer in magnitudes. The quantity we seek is -0.7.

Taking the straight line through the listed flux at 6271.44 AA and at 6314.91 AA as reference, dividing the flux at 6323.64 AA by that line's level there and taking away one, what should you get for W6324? -0.125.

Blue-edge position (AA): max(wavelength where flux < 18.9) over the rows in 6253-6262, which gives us 6257.01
